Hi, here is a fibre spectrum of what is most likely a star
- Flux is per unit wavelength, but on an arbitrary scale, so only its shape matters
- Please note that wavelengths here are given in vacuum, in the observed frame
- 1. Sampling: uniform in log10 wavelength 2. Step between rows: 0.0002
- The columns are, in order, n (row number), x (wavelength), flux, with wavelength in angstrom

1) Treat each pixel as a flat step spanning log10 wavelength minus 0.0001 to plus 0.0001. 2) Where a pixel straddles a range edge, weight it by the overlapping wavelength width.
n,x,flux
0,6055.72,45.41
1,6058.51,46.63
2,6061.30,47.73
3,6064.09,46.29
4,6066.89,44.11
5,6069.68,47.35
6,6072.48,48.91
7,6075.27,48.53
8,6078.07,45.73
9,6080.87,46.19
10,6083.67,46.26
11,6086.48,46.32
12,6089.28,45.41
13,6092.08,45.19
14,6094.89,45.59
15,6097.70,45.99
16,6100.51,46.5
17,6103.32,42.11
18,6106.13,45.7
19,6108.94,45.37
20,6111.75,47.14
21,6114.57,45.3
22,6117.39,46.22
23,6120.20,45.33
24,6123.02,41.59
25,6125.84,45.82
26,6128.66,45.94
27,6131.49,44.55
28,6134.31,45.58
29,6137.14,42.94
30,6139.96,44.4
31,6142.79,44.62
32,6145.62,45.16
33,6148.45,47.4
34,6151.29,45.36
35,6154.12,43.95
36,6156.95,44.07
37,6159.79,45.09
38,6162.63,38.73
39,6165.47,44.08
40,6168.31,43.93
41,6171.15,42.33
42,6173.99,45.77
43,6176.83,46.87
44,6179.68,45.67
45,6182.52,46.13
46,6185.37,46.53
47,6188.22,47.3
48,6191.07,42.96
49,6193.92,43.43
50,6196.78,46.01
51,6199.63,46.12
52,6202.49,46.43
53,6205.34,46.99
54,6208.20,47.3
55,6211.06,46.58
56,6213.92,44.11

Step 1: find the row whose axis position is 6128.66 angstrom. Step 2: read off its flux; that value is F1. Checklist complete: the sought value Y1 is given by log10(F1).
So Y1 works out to 1.66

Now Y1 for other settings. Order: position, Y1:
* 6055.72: 1.66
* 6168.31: 1.64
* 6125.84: 1.66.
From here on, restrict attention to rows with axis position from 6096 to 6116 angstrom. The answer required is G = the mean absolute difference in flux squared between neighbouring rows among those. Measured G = 186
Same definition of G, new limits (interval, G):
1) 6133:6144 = 127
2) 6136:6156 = 120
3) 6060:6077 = 163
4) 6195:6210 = 30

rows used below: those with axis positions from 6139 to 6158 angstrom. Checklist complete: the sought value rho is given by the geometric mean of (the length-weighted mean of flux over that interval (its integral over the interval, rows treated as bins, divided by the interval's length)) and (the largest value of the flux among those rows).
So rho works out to 46.2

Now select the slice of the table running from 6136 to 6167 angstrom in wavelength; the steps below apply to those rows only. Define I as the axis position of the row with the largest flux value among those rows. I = 6148.45 angstrom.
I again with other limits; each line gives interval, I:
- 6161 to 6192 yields 6188.22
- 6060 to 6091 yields 6072.48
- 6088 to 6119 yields 6111.75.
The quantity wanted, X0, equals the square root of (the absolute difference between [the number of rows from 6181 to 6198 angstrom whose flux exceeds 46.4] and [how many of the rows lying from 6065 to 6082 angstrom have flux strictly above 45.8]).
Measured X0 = 1.4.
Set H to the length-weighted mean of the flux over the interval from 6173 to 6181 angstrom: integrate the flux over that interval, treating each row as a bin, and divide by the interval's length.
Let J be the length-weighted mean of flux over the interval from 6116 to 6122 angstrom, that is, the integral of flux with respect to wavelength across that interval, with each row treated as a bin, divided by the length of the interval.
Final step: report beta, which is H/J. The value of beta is 1.01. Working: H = 46.1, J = 45.6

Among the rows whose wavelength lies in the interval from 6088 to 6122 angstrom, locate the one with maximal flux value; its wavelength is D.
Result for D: 6111.75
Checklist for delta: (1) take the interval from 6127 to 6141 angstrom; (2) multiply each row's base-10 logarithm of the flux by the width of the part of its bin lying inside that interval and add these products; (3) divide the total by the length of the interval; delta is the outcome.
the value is 1.650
